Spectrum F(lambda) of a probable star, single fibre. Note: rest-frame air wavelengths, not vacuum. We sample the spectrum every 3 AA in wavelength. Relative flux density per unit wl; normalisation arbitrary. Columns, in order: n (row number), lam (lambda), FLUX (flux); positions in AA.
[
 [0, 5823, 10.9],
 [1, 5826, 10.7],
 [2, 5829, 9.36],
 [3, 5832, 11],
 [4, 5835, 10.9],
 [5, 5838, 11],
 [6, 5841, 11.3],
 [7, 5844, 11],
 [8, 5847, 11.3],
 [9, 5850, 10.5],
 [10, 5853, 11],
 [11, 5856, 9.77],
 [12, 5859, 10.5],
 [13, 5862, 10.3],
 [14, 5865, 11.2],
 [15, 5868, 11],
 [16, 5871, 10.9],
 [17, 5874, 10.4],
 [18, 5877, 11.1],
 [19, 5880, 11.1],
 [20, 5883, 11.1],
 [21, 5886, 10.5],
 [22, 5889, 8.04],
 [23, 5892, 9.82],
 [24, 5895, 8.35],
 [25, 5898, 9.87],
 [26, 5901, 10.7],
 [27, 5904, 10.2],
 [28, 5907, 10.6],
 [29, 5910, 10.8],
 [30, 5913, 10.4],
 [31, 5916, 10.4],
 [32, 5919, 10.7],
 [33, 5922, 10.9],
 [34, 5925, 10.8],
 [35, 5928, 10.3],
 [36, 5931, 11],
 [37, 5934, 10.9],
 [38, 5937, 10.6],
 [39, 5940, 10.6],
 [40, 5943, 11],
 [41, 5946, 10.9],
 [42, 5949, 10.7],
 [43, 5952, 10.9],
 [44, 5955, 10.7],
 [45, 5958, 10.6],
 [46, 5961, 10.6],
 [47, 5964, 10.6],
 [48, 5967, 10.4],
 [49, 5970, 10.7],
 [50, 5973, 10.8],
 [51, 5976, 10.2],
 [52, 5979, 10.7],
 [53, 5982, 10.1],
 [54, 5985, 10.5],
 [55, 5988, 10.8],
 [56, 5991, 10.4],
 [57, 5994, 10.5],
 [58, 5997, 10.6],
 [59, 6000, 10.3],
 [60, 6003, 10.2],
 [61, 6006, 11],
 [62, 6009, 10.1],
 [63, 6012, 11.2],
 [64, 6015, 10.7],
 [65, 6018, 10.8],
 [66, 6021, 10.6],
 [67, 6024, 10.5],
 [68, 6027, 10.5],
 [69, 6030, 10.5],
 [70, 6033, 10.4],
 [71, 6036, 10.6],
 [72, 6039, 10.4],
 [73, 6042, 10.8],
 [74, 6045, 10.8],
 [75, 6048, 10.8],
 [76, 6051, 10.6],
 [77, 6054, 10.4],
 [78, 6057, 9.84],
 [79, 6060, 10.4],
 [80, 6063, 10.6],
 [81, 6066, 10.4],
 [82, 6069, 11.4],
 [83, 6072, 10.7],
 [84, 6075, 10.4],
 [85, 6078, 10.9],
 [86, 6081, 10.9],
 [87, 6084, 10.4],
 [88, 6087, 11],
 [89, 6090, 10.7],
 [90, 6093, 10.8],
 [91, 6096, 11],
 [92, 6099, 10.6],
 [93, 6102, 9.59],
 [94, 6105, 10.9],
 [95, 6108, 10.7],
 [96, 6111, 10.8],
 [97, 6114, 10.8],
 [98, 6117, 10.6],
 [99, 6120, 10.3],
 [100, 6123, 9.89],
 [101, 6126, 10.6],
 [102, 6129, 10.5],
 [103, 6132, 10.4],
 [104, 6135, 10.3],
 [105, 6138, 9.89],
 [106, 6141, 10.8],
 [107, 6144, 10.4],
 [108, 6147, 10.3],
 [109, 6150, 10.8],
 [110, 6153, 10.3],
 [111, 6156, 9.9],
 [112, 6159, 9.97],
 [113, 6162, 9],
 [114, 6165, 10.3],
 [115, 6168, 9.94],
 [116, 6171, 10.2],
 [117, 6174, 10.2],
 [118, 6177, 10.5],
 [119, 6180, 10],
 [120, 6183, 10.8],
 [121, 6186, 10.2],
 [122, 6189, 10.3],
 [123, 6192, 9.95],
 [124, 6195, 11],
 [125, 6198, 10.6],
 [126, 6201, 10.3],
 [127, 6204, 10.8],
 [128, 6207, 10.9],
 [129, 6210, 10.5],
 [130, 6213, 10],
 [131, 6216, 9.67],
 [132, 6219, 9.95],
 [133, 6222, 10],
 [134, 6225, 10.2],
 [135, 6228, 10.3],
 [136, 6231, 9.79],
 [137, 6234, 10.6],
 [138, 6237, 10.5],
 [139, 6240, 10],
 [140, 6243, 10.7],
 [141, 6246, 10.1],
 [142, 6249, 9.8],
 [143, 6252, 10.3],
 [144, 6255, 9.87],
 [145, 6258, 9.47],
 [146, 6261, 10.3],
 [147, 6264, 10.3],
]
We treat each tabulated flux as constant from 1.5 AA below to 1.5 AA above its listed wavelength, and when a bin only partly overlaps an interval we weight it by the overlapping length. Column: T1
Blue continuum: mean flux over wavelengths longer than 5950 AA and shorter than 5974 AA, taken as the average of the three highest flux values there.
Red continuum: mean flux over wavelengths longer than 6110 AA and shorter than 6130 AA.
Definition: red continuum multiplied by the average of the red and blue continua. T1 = 112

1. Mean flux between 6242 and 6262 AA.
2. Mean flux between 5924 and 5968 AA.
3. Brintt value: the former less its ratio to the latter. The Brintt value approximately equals 9.1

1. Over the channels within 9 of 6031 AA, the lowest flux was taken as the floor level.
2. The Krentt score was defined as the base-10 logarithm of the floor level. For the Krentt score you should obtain 1.02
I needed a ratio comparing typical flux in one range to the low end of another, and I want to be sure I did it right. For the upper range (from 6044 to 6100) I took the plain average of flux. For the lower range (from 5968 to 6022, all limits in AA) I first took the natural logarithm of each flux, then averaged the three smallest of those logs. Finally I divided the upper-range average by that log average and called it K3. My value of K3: 4.61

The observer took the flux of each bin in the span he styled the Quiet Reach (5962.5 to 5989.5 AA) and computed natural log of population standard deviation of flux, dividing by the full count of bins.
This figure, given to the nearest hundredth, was -1.43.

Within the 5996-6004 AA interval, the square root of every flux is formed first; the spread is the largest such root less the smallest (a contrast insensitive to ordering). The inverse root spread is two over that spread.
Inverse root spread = 32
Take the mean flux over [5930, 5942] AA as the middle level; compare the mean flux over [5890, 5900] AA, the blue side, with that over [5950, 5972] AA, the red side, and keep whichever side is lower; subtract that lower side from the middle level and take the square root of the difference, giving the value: 1.2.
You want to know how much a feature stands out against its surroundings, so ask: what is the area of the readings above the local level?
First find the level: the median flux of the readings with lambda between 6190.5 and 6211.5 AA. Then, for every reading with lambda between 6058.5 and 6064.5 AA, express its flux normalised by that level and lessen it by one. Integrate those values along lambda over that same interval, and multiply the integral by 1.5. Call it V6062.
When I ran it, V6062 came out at -0.08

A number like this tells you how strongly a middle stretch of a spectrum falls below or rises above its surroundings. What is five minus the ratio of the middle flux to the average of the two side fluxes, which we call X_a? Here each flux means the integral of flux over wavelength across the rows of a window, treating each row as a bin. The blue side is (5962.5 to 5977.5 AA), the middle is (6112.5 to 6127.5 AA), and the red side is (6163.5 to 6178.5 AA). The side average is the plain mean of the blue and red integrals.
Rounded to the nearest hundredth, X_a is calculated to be 3.99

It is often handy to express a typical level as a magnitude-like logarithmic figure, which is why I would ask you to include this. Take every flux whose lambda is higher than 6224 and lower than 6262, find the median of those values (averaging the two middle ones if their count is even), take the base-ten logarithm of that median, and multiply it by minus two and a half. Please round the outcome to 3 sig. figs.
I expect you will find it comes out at -2.52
